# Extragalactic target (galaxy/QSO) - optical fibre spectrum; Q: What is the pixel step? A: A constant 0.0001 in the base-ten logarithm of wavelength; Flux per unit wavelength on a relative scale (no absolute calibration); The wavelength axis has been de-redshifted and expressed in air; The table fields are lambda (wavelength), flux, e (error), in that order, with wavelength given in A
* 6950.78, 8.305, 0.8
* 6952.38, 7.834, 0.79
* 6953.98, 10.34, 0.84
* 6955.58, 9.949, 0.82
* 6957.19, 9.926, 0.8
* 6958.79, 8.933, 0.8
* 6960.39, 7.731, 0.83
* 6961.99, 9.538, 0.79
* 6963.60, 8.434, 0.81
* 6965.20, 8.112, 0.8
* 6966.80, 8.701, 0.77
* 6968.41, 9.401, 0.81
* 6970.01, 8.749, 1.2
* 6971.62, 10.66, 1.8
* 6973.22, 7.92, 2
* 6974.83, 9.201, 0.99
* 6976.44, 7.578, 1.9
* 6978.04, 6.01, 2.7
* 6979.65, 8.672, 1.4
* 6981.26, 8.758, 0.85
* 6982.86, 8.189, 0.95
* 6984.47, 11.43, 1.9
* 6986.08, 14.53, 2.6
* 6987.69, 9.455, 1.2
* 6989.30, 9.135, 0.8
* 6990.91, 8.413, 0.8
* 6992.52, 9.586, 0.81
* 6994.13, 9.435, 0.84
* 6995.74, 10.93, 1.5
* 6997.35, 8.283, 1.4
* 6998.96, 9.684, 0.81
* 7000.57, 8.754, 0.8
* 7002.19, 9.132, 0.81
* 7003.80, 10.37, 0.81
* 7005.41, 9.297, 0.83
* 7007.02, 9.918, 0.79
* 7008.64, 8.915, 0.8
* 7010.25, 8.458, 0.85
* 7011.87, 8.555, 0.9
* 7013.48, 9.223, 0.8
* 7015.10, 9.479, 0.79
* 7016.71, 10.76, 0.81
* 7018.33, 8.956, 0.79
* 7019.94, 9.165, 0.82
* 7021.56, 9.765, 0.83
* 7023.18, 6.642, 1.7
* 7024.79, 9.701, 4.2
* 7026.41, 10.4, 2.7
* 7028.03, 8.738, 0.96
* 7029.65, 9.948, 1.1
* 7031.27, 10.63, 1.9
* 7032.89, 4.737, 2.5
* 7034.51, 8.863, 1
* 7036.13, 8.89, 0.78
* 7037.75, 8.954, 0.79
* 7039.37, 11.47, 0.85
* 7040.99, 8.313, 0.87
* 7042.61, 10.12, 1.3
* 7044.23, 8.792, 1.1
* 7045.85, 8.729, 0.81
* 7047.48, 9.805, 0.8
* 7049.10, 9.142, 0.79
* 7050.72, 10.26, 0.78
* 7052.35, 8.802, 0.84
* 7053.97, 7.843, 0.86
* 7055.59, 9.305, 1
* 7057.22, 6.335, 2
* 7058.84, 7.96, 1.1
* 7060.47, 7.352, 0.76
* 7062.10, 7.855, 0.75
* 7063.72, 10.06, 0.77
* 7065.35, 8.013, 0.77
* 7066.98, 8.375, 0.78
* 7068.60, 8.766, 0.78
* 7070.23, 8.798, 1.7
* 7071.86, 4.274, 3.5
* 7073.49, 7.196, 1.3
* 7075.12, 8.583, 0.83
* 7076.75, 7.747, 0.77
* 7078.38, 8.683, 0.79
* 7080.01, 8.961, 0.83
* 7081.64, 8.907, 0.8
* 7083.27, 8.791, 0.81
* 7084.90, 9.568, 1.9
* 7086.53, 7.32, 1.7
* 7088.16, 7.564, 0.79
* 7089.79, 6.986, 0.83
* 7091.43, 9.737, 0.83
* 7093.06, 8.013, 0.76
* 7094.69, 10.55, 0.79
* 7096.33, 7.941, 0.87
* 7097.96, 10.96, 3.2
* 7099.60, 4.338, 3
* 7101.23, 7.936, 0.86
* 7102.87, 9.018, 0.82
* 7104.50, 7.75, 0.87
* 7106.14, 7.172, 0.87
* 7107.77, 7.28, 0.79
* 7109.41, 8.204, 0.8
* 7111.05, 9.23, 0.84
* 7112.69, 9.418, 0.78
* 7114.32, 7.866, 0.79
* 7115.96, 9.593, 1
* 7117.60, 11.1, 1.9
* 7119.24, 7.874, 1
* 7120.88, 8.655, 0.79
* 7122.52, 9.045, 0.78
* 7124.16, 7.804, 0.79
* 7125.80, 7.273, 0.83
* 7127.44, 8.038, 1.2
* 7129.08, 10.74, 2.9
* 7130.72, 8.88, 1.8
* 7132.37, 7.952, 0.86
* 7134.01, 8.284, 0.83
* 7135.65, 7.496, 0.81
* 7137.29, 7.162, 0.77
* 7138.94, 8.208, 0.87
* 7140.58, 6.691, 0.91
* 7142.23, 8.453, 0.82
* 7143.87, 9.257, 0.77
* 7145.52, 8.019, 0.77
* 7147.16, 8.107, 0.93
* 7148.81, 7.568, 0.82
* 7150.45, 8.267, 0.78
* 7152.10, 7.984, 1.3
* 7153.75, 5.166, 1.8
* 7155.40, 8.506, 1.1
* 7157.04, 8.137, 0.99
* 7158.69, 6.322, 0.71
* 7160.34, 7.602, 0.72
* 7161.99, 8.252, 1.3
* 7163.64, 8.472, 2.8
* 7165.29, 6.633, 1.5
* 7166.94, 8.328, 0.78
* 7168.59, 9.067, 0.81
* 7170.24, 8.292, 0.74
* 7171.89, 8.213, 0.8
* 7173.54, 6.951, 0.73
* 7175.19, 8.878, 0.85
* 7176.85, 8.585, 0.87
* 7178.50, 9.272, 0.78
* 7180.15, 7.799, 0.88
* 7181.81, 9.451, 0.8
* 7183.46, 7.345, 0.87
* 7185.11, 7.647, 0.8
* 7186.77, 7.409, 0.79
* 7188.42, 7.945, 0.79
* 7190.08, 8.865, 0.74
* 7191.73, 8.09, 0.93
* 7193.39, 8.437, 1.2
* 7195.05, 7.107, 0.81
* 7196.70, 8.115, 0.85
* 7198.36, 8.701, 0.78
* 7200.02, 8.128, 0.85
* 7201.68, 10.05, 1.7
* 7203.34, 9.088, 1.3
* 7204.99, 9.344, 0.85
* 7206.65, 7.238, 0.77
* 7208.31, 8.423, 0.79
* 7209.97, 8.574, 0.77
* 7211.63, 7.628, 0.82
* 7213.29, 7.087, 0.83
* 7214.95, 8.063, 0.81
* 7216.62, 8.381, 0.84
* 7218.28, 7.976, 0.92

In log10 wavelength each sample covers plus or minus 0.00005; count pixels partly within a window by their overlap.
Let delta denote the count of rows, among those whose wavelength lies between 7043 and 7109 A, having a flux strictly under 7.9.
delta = 14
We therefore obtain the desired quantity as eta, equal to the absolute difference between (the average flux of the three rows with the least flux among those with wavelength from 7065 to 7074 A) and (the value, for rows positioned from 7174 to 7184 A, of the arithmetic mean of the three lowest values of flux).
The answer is 1.42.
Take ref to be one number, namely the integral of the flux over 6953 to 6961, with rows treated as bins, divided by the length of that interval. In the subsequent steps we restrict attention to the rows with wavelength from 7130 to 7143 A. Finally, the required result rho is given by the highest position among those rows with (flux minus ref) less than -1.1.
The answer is 7140.58 A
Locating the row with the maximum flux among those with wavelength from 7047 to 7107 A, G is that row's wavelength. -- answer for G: 7097.96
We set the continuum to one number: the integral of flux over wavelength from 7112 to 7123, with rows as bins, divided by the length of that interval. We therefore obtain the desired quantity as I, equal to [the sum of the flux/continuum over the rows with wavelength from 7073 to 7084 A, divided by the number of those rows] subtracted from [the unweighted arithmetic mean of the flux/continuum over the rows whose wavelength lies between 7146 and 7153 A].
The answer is -0.047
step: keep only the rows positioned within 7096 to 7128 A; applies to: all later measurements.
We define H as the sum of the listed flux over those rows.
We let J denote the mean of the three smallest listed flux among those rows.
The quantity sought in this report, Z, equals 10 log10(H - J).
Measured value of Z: 22.0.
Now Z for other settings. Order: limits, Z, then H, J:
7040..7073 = 22.1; 169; 5.99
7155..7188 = 21.9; 161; 6.64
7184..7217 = 22.0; 164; 7.14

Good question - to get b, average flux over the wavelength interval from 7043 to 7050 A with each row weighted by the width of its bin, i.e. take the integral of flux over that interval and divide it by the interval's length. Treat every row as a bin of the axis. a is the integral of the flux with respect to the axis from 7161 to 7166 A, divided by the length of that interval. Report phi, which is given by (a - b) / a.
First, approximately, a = 7.8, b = 9.2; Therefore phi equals -0.18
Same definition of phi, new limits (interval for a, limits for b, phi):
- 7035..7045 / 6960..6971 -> 0.07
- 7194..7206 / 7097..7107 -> 0.09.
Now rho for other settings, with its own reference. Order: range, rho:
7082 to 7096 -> 7093.06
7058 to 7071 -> 7065.35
